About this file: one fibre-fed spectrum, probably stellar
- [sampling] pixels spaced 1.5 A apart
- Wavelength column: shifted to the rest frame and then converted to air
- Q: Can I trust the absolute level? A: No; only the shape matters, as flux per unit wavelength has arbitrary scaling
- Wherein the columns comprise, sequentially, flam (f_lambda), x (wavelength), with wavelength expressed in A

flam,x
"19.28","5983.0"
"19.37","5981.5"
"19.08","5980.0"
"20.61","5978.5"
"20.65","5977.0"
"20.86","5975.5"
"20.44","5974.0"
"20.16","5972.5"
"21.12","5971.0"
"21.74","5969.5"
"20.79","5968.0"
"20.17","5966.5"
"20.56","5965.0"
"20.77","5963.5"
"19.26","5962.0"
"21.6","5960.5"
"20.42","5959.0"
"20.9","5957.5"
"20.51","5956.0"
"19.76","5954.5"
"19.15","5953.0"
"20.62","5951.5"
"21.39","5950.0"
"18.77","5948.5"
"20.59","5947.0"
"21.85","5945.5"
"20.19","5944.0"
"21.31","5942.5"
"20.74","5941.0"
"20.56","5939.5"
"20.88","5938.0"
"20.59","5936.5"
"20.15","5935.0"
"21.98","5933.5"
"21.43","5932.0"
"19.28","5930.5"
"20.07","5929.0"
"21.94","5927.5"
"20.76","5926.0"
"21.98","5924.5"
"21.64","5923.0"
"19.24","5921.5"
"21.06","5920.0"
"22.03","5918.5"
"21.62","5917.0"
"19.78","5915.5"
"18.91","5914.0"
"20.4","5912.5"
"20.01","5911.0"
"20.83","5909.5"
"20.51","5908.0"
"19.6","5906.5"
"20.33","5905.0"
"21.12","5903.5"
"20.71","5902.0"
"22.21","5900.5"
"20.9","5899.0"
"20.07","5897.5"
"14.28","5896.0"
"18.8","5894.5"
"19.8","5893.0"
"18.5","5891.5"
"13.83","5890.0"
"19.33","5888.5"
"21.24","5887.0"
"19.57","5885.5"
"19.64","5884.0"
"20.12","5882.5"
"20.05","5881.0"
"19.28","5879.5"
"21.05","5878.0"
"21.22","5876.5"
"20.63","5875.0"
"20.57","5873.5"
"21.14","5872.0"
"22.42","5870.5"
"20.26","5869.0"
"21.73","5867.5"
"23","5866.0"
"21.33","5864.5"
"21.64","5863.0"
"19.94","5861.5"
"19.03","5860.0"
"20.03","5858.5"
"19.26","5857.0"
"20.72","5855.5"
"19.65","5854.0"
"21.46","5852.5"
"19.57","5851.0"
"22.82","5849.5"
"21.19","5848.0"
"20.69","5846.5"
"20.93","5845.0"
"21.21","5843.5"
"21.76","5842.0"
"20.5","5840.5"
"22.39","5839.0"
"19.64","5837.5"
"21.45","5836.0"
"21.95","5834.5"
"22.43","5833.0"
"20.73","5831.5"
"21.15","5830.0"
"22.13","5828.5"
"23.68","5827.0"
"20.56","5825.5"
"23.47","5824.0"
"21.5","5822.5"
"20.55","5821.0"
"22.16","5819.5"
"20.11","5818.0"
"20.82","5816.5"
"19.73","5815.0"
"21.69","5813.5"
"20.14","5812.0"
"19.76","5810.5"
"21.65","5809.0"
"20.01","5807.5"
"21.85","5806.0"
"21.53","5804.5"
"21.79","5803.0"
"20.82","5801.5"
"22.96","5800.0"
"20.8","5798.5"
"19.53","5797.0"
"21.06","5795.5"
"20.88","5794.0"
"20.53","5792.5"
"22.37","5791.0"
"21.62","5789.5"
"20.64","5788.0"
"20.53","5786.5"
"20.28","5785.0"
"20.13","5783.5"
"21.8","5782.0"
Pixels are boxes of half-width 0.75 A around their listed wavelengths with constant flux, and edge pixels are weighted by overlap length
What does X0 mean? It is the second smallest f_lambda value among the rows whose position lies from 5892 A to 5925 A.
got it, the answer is 18.8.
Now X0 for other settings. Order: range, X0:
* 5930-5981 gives 19.08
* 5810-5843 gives 19.73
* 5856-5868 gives 19.26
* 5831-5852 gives 19.64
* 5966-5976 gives 20.17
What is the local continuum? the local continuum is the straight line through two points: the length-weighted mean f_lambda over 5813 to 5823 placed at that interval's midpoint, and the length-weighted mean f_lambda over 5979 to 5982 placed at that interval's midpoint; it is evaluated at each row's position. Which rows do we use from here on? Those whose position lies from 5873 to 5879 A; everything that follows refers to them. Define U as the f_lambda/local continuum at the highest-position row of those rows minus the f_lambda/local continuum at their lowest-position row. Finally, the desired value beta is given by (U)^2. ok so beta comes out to 0.0007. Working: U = 0.03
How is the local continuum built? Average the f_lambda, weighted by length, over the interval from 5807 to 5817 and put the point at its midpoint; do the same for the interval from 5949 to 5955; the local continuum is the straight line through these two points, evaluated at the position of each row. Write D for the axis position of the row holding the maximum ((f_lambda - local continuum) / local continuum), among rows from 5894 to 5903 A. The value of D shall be 5900.5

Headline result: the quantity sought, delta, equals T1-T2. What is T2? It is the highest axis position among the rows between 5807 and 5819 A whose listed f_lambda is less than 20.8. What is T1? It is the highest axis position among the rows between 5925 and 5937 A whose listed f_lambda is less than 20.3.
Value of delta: 117.0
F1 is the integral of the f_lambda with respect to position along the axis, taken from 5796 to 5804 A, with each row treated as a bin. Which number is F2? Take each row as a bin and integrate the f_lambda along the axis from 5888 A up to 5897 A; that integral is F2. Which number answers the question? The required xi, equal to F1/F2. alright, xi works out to 1.1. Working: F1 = 169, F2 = 157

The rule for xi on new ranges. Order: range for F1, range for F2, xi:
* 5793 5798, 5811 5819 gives 0.6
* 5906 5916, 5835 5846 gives 0.9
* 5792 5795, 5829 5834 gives 0.6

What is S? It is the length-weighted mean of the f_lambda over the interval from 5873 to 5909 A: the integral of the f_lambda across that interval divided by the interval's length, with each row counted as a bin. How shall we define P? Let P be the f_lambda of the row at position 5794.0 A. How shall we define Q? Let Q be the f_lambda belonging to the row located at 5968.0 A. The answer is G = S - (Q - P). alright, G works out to 19.8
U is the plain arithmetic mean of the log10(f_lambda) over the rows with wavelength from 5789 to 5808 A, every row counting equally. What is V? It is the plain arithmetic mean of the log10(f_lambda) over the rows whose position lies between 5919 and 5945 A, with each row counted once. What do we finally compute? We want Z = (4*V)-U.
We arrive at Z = 3.95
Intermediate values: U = 1.33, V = 1.32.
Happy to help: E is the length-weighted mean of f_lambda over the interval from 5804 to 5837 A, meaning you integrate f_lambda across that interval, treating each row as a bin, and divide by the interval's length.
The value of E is 21.3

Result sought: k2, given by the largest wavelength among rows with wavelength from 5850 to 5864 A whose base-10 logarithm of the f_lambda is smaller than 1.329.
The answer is 5861.5 A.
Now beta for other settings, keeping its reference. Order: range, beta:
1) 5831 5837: 0.0014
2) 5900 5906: 0.0083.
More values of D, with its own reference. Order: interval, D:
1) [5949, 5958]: 5950.0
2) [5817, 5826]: 5824.0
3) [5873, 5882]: 5876.5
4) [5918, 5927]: 5918.5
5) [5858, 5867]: 5866.0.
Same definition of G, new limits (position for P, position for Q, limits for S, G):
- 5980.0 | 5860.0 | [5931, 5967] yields 20.6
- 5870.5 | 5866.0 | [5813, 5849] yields 20.8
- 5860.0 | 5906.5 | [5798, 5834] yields 20.8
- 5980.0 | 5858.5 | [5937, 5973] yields 19.6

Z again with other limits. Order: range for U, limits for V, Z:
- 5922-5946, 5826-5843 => 4.02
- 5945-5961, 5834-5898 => 3.91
